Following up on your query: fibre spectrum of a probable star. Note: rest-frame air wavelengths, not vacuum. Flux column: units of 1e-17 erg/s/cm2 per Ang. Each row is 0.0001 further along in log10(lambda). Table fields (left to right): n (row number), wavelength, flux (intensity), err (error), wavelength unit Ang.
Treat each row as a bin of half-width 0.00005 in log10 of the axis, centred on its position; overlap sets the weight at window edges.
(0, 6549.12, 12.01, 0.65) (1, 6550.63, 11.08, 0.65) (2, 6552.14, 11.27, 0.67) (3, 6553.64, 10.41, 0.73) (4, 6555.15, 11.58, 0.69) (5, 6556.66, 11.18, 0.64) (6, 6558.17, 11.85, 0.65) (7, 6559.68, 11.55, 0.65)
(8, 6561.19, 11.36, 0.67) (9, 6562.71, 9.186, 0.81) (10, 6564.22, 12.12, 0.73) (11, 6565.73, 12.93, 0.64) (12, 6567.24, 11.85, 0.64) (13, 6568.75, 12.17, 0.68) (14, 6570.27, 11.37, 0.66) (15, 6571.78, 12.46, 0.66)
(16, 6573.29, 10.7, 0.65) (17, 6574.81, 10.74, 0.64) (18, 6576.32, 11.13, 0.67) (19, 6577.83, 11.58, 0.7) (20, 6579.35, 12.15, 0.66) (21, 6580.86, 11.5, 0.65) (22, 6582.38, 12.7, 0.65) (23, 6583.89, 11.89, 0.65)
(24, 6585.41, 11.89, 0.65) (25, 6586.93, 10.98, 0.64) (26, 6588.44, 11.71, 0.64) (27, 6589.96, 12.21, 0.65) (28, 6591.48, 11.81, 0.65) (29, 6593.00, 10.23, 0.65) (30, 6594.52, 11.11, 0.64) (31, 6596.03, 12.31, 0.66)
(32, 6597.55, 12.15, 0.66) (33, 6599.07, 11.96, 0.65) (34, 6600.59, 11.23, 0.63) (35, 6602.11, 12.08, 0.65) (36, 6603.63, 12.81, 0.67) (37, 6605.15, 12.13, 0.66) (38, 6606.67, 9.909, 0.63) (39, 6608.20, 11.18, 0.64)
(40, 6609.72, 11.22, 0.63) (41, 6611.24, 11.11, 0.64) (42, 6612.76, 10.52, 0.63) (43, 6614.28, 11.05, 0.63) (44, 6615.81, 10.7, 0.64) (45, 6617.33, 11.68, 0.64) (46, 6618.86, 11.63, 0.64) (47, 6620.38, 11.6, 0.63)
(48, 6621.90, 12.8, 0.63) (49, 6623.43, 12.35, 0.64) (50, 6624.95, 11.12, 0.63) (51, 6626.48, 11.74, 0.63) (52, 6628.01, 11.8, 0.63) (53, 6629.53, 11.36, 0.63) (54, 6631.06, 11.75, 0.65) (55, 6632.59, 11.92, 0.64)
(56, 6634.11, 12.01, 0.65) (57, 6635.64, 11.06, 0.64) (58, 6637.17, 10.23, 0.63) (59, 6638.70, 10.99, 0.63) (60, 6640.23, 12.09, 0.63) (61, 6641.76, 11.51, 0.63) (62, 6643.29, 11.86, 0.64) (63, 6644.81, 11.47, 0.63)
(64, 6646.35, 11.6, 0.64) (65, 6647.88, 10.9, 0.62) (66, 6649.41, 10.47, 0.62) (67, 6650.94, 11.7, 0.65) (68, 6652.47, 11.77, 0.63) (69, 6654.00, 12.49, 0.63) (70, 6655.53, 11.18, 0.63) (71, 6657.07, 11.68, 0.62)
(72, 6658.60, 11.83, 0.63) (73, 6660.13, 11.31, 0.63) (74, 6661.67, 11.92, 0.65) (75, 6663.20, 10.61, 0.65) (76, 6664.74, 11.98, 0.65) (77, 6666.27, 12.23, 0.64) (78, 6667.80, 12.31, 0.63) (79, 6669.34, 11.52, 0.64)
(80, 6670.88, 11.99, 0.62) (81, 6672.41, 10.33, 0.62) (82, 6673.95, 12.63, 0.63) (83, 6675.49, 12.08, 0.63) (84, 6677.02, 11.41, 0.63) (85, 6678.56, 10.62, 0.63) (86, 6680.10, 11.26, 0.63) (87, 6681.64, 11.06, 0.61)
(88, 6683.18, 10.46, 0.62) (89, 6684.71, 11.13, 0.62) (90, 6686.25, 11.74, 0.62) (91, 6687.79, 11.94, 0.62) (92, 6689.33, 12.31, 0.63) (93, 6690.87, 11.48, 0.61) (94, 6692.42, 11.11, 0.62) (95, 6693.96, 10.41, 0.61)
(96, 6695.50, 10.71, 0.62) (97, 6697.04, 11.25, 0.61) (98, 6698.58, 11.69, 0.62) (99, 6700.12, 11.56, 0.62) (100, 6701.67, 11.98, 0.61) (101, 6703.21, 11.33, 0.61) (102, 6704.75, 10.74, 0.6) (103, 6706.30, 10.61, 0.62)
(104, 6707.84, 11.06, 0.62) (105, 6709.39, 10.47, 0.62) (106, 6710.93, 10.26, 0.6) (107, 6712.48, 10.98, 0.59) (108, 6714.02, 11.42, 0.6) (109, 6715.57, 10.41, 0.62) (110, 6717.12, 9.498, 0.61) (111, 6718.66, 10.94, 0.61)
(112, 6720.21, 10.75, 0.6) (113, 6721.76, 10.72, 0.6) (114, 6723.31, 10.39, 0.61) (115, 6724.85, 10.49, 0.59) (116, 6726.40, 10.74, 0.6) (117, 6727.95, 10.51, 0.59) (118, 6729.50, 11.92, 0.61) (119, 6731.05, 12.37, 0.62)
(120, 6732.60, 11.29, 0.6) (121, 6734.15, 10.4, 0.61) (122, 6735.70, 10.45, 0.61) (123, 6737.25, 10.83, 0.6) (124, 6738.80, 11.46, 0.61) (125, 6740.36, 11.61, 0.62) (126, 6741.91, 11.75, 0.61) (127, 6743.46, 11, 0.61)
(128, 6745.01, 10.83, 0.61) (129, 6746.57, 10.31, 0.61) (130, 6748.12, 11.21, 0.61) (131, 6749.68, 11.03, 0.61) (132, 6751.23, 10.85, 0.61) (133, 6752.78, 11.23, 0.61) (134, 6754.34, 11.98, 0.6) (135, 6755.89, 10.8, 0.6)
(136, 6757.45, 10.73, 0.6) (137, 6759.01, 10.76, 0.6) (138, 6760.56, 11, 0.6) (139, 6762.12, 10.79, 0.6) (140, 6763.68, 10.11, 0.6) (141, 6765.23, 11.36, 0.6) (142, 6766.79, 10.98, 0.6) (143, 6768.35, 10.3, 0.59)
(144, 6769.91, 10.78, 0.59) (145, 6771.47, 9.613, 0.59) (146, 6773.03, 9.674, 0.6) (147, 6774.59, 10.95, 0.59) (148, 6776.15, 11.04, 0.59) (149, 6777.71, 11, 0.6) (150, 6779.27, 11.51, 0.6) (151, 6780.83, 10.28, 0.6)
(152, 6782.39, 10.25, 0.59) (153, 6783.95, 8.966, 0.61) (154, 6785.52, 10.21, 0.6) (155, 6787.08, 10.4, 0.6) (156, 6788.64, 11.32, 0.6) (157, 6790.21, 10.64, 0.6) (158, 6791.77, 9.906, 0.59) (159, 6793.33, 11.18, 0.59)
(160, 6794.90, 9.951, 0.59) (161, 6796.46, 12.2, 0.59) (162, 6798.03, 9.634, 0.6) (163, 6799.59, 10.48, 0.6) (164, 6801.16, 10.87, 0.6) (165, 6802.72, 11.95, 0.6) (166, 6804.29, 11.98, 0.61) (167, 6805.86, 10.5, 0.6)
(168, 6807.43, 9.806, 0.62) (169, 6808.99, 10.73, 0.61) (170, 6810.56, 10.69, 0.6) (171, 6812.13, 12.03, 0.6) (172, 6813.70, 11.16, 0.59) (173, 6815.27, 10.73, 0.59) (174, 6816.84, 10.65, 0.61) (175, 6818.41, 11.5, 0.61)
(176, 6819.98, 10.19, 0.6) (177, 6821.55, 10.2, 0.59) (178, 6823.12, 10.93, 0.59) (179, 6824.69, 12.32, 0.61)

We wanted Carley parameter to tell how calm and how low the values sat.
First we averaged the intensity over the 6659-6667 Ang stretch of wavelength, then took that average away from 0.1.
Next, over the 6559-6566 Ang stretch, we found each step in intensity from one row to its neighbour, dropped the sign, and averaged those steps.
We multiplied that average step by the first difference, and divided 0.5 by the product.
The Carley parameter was -0.028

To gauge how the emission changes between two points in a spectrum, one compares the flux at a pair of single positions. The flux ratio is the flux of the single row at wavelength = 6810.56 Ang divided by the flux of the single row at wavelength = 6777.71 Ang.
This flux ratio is 0.97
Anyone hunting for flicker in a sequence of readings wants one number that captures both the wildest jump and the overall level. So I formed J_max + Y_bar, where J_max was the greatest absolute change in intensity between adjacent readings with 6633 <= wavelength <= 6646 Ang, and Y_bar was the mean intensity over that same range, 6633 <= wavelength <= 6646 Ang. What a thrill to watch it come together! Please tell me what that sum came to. 12.5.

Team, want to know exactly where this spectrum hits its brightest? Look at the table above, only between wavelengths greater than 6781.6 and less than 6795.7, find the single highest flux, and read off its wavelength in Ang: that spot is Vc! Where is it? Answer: 6788.64 Ang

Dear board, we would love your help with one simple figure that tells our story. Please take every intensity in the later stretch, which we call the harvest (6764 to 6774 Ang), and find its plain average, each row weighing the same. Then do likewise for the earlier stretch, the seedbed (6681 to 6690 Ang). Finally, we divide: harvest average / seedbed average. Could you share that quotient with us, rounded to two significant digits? 0.91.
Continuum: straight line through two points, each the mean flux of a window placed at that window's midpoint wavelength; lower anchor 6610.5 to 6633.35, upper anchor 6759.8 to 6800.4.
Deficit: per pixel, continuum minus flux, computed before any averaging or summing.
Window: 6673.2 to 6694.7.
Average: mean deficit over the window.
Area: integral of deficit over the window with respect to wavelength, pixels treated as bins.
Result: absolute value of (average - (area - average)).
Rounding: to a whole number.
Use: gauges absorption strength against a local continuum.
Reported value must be 5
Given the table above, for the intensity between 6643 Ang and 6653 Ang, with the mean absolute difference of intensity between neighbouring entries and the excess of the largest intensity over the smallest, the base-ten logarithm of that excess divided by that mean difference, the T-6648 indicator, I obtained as 0.45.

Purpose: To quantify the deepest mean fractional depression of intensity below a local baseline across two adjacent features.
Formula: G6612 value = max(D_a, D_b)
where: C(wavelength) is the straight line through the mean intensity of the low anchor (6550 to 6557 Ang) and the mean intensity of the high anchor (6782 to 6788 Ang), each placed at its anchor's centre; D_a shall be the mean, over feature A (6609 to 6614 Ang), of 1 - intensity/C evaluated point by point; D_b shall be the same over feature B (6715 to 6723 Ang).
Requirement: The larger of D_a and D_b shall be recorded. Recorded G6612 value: -0.012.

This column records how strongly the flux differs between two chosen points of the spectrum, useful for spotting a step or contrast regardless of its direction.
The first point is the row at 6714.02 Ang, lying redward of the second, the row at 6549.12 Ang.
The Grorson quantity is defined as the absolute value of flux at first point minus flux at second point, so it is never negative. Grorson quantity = 0.59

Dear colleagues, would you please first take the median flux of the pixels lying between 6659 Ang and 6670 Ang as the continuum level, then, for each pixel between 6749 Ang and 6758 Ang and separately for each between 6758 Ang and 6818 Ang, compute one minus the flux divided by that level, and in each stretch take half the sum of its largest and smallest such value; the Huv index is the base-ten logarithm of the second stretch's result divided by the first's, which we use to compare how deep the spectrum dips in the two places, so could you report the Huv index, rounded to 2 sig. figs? 0.37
